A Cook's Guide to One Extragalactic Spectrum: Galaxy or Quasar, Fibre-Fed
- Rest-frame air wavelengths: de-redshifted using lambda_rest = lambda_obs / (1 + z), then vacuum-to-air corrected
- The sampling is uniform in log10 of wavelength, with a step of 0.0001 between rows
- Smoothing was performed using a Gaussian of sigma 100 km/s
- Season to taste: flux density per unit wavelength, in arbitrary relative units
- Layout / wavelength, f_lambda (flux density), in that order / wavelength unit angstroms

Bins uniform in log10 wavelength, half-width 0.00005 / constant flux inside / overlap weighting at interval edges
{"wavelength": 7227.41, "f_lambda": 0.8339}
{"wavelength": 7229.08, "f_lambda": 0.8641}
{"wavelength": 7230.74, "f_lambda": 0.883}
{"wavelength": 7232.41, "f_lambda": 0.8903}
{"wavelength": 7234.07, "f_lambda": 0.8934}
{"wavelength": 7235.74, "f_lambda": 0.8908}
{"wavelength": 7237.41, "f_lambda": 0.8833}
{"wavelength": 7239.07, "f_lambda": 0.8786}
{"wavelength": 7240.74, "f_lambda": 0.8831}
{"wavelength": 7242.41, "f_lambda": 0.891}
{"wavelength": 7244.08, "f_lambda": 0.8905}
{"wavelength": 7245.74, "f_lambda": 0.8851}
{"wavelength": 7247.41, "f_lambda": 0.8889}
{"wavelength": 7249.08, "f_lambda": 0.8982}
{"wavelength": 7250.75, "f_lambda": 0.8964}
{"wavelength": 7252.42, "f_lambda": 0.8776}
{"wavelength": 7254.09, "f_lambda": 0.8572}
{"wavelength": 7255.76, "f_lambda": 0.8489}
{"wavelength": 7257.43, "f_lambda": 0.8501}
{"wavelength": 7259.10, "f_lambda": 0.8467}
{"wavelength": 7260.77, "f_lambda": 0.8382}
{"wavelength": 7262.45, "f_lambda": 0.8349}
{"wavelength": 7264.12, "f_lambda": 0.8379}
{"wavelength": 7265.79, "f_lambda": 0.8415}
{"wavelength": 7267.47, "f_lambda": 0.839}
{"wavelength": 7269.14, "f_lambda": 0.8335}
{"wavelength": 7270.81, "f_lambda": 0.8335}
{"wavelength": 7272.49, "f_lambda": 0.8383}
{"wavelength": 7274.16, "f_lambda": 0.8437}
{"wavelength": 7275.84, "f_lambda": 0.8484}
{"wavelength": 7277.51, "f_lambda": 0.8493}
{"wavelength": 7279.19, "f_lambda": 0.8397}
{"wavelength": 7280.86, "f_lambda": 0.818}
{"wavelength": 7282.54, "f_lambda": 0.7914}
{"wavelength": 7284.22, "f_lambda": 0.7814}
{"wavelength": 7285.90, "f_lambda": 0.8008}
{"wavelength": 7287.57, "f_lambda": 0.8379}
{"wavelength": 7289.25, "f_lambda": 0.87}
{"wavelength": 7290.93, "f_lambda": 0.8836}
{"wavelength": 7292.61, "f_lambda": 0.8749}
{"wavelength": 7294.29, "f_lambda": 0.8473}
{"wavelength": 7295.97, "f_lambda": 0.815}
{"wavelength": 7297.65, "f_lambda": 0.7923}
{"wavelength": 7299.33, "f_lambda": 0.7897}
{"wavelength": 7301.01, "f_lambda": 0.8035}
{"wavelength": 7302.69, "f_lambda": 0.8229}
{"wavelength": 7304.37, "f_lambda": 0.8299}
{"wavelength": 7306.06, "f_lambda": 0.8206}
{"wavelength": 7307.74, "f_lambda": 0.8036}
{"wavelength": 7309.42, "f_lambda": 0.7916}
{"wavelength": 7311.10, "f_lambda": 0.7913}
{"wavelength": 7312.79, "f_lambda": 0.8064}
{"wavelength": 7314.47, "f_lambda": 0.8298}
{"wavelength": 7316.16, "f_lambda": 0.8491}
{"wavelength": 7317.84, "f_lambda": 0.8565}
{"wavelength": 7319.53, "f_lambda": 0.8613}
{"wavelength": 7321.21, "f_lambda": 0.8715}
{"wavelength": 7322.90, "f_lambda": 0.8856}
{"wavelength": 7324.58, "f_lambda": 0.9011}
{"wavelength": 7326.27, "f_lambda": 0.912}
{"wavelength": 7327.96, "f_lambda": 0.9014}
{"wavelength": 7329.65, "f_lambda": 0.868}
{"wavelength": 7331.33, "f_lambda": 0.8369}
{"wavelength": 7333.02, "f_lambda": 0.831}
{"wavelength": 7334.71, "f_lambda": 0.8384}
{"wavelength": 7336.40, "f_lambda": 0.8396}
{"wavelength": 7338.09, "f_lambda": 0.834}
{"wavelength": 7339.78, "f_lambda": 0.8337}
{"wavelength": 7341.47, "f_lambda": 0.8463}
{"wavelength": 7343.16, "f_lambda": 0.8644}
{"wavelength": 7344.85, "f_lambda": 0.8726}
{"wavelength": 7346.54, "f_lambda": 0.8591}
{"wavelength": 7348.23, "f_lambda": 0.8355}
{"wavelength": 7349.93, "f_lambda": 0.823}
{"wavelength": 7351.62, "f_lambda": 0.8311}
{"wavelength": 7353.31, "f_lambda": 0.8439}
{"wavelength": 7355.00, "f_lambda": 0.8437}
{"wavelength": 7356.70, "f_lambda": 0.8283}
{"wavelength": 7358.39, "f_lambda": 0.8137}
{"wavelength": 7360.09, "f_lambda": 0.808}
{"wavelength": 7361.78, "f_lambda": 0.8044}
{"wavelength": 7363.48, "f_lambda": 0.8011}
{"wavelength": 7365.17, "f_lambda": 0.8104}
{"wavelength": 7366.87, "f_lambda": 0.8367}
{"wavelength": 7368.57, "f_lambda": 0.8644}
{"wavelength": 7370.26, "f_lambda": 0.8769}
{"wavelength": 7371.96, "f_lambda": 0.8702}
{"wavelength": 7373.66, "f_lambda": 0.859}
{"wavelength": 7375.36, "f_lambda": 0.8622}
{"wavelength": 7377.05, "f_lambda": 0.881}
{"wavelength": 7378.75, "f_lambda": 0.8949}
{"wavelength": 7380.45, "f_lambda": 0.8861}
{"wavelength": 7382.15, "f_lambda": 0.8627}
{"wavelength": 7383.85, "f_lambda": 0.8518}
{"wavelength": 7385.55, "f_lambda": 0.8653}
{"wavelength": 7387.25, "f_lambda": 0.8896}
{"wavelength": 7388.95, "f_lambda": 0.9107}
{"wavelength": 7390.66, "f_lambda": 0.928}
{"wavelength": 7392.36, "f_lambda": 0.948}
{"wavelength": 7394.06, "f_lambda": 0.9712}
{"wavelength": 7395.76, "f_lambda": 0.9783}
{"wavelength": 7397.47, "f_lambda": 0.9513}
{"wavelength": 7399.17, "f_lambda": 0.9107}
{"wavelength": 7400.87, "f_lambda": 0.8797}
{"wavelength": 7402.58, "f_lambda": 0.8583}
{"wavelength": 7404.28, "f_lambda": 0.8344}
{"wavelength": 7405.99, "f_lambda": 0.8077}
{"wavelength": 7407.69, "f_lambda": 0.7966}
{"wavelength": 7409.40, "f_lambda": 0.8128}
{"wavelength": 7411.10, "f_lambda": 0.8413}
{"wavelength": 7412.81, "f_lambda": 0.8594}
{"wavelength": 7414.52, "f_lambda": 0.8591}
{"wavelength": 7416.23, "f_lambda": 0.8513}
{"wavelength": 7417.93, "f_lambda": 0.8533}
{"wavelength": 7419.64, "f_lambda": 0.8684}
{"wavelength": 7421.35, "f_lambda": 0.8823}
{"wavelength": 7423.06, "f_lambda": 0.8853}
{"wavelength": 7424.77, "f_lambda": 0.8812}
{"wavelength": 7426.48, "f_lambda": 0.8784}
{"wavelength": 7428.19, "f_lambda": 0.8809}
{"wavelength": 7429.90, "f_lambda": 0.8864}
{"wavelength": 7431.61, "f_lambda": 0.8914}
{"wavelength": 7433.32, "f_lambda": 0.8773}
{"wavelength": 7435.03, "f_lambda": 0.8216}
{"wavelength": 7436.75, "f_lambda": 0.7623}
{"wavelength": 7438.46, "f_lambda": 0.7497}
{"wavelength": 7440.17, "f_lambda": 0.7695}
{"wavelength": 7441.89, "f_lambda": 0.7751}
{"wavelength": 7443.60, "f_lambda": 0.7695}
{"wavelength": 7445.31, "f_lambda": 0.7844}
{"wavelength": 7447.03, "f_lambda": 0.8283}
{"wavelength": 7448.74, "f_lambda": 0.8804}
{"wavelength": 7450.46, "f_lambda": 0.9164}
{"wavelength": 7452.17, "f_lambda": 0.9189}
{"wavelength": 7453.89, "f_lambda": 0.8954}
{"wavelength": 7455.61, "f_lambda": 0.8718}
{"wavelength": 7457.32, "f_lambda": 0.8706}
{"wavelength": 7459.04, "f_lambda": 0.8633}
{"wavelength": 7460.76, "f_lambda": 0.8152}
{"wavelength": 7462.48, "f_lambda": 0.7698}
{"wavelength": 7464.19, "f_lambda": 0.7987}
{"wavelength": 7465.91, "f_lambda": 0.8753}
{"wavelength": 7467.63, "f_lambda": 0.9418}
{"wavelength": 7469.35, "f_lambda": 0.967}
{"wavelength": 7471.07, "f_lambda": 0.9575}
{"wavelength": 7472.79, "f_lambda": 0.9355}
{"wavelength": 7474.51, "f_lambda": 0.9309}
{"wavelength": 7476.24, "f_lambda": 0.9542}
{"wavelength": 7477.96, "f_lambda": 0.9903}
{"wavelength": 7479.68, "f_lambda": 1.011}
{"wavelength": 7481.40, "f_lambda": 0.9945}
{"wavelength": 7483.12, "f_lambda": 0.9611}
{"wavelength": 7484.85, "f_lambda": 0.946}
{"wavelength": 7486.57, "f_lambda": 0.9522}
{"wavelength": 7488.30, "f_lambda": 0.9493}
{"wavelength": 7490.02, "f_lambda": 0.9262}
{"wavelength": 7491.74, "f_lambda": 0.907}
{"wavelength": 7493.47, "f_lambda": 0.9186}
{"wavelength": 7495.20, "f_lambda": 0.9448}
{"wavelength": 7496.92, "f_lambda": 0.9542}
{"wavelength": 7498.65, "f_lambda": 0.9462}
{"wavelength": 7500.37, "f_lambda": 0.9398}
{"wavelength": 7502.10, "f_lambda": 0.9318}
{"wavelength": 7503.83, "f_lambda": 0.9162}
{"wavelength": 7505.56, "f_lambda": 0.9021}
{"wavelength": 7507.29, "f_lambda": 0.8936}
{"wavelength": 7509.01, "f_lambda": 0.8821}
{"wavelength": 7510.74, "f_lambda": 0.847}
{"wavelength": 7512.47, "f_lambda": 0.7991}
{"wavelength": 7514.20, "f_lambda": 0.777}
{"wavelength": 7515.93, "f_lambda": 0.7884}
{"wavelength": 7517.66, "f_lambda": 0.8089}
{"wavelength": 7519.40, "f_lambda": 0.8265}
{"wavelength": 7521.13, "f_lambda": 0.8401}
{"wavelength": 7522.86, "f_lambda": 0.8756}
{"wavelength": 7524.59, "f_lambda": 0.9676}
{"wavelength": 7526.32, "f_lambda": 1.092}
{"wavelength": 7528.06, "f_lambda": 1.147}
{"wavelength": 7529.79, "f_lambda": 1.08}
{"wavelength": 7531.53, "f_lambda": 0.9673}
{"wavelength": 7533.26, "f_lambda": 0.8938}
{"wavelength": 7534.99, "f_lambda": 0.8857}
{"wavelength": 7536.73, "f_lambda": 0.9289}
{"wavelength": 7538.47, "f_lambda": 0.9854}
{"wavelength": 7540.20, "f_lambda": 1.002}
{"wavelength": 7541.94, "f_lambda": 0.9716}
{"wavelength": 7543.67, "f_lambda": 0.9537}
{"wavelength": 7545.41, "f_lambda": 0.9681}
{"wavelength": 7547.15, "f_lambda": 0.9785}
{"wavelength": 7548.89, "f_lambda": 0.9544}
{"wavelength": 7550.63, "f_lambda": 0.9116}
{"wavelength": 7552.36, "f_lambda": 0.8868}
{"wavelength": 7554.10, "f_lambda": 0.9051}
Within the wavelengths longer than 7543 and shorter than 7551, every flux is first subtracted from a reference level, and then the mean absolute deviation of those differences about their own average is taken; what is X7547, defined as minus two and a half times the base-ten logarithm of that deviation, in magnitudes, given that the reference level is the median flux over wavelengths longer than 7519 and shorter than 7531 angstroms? 4.4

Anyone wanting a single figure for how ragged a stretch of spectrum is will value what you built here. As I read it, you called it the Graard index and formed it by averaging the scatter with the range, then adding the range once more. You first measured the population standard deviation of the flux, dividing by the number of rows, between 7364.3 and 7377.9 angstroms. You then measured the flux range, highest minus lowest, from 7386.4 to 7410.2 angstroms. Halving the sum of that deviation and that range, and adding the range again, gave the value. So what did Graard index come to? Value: 0.28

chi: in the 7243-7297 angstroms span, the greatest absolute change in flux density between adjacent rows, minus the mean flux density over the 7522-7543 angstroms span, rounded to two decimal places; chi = -0.95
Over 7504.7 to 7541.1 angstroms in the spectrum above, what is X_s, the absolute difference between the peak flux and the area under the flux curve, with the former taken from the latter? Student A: 32.1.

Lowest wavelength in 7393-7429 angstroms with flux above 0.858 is 7394.06 angstroms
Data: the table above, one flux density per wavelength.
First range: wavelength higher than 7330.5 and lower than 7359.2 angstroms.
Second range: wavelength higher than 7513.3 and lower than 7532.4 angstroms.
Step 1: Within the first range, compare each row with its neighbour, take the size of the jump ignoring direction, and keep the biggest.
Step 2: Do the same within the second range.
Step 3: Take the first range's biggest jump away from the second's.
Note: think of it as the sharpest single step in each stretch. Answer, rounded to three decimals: 0.101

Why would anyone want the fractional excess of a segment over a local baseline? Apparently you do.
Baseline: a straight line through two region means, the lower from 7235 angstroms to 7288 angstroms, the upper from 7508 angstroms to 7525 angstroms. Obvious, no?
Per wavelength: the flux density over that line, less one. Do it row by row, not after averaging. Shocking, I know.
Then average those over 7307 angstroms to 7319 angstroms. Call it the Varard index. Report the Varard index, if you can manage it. -0.04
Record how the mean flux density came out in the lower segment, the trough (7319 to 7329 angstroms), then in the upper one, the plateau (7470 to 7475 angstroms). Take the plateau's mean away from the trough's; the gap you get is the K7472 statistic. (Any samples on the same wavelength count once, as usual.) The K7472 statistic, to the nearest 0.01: -0.05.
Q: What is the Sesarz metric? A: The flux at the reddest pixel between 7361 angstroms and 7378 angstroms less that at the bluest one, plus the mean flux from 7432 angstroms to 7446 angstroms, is 0.87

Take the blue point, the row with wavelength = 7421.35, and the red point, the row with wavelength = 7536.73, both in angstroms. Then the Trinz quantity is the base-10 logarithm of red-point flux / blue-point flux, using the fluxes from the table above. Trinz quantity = 0.02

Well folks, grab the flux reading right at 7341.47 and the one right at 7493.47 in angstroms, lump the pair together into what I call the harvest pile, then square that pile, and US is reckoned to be 3.11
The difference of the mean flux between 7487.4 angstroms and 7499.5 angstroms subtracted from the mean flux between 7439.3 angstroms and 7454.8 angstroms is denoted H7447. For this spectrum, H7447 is -0.10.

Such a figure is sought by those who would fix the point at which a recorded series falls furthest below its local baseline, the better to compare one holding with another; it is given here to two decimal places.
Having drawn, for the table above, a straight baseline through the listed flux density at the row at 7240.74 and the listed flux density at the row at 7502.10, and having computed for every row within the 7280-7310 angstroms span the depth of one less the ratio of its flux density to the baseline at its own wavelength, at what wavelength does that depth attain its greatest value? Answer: 7284.22 angstroms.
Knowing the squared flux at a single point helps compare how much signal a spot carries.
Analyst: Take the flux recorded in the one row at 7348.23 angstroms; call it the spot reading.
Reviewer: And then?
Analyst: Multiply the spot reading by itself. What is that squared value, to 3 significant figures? 0.698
